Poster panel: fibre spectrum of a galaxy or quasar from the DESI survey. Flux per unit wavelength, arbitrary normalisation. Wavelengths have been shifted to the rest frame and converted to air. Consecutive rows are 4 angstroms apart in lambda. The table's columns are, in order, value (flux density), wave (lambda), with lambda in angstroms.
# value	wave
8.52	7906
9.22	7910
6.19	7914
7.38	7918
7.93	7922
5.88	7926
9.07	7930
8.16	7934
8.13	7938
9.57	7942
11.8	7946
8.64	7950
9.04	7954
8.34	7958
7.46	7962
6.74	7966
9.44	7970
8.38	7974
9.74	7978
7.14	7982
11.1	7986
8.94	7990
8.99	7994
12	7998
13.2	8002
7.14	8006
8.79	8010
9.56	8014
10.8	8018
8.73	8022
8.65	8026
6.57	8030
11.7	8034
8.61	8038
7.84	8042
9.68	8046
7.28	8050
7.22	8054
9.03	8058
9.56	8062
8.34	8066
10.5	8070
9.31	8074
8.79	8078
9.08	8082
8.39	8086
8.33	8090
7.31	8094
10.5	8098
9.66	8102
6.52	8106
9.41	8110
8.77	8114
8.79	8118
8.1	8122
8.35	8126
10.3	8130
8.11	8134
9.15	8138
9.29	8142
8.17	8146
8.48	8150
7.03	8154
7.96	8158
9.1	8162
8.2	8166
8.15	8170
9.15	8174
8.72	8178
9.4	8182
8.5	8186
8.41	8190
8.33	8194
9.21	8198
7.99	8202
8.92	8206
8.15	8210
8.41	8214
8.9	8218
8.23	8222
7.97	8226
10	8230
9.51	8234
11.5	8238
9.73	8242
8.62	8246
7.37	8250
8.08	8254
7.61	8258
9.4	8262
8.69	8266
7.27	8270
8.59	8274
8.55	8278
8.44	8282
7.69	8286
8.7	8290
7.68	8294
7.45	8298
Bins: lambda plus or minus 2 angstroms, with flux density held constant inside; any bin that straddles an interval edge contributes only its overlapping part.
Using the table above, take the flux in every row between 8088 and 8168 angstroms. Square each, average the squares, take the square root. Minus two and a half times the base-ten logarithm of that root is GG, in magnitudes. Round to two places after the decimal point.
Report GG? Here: -2.34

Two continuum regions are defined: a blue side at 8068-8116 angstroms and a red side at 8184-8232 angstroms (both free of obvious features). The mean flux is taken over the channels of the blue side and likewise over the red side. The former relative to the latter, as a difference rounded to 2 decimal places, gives 0.30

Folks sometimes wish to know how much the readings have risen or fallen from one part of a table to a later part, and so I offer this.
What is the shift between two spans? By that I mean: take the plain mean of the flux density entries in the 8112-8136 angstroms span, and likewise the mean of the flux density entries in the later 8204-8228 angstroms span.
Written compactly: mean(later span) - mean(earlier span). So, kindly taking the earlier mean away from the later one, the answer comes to -0.3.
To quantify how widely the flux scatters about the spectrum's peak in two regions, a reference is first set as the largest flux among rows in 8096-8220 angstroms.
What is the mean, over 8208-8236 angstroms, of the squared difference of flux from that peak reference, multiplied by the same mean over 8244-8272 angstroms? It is 22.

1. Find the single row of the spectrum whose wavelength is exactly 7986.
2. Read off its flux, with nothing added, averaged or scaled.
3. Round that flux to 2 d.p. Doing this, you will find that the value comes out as 11.10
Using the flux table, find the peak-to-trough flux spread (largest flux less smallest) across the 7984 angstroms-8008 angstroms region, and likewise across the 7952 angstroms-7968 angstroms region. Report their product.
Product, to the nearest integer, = 14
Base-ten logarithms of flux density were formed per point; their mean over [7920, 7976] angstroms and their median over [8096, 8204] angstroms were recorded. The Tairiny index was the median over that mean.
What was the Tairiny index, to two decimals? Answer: 1.01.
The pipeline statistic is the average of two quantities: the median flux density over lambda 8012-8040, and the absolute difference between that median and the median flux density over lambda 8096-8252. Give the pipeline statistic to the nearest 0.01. 4.42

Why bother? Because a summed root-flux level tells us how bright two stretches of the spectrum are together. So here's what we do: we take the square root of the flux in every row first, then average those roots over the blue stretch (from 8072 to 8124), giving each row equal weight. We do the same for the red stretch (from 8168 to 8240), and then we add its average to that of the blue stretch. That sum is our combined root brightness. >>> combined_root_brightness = 5.92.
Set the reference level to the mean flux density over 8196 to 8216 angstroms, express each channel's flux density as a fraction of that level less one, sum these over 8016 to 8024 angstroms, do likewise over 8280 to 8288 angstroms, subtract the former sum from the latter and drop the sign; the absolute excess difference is 0.40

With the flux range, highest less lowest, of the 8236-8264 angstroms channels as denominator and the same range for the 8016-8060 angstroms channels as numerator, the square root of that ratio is 1.1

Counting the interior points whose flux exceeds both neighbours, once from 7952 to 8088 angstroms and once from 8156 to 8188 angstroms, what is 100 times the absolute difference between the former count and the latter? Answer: 700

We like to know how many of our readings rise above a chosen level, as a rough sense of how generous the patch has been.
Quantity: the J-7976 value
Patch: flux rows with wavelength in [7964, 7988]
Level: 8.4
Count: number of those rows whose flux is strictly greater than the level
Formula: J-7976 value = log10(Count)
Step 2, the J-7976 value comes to 0.48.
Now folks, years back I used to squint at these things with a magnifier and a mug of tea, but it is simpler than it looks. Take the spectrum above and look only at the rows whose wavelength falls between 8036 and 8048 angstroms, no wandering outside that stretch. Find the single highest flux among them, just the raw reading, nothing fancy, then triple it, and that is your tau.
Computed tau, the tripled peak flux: 29.0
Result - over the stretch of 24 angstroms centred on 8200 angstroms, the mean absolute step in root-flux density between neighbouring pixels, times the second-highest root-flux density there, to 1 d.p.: 0.4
